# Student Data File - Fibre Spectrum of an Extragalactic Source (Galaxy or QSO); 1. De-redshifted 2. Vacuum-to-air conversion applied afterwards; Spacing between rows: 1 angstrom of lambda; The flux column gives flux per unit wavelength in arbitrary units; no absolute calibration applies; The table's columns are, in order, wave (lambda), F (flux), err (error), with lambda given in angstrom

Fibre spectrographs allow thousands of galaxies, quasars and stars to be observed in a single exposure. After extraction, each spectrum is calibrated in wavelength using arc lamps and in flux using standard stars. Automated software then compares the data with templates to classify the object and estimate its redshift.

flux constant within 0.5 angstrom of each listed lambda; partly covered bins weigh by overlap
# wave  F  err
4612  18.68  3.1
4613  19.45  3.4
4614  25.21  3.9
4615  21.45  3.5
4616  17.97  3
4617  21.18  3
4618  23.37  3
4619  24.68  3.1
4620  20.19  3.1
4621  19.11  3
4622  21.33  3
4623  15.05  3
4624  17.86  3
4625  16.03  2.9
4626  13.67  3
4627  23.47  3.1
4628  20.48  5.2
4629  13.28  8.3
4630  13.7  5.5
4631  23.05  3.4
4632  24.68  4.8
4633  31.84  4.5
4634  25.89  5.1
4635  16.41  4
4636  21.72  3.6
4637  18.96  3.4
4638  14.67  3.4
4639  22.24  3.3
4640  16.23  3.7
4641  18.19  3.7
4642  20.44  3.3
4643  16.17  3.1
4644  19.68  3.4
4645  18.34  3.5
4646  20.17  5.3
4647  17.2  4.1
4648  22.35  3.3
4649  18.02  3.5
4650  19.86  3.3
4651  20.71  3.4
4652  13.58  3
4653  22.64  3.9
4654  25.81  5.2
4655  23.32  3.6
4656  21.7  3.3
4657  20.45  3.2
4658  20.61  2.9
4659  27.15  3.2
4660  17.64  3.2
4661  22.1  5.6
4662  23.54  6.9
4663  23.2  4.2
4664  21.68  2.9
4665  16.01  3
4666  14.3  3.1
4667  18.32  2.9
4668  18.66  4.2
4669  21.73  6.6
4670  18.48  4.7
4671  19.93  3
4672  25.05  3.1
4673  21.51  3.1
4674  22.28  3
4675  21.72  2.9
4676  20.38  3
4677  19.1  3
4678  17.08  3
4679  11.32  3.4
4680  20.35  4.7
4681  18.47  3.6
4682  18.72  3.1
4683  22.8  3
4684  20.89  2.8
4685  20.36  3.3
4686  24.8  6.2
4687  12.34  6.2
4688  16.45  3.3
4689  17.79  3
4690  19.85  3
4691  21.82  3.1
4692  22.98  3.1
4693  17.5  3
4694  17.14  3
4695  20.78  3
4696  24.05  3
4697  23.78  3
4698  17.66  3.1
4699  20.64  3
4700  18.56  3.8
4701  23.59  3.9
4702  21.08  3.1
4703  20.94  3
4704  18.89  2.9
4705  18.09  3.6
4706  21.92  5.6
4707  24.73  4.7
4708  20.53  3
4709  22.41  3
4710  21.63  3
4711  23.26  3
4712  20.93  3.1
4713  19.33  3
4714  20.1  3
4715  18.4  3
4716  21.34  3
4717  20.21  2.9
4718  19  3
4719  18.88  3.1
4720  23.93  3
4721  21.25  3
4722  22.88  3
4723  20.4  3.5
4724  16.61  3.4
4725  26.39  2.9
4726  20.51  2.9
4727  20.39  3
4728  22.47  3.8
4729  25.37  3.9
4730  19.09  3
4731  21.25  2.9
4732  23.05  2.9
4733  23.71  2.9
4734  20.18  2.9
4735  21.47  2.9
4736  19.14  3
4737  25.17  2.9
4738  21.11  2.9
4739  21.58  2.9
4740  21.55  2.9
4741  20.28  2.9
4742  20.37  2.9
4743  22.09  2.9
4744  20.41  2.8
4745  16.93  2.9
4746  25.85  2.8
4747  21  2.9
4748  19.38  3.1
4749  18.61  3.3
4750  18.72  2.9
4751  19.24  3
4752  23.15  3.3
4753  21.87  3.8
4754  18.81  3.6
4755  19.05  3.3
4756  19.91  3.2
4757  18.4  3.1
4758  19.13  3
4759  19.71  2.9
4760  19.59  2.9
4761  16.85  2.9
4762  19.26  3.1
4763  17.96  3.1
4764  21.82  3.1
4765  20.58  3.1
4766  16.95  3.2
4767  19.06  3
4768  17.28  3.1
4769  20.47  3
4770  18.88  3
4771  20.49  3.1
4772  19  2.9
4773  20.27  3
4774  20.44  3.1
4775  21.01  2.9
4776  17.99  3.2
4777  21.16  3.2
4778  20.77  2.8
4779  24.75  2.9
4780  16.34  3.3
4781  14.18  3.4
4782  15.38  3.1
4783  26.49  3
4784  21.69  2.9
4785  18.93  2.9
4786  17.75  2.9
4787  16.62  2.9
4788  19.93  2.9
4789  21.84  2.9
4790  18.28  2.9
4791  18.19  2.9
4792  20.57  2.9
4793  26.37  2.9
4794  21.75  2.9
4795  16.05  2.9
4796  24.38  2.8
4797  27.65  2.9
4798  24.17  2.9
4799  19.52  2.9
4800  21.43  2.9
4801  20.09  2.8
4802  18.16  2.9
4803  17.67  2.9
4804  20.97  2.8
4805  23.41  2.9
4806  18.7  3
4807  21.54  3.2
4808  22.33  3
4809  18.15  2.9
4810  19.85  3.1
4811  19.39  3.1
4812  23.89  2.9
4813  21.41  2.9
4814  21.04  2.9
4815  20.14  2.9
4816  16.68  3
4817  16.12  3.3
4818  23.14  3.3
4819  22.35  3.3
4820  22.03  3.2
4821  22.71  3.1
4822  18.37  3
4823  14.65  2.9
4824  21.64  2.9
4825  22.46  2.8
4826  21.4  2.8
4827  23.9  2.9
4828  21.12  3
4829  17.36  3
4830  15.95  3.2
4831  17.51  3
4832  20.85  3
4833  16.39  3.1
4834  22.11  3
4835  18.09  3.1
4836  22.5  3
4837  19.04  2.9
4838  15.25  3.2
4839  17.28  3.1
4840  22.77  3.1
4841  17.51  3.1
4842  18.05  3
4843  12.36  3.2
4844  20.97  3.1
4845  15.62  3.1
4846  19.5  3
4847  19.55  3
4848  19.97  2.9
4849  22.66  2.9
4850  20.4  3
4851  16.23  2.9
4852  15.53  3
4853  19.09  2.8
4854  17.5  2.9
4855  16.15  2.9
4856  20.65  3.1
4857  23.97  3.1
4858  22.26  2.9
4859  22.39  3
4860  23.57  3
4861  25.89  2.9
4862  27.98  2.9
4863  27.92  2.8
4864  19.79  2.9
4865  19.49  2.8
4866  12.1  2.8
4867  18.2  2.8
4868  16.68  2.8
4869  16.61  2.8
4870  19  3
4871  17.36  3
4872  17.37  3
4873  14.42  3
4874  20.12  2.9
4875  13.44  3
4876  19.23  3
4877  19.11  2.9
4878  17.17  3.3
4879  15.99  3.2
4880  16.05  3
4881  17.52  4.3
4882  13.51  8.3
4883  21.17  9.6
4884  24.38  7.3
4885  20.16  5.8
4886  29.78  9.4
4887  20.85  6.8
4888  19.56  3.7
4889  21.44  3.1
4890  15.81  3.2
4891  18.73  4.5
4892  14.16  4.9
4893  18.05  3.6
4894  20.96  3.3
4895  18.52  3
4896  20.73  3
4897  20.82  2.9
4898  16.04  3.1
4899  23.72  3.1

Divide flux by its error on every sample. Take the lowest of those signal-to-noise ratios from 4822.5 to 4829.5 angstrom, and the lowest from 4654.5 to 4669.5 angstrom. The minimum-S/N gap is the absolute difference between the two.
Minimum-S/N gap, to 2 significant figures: 1.8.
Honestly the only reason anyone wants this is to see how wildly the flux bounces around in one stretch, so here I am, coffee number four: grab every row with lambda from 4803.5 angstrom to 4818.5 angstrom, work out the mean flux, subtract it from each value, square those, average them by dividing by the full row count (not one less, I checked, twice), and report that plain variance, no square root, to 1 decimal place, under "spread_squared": 5.1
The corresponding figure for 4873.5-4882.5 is 5.1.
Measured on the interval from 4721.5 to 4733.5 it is 6.7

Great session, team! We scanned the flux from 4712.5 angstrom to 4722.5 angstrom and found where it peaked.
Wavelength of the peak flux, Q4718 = 4720 angstrom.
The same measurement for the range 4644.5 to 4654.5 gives 4654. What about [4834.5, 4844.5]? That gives 4840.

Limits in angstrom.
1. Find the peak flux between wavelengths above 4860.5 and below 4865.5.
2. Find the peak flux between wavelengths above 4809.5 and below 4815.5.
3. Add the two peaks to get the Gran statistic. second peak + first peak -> 52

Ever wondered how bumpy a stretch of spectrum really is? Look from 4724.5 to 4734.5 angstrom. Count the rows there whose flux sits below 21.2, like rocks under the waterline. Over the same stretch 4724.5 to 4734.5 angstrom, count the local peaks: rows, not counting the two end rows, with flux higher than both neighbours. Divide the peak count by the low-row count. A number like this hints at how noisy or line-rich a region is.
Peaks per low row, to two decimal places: 0.50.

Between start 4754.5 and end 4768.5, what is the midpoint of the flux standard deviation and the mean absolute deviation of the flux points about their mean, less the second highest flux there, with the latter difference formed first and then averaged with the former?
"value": -9.1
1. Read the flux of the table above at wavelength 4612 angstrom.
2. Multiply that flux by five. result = 93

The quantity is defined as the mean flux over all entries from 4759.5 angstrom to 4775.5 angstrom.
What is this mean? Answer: 19.4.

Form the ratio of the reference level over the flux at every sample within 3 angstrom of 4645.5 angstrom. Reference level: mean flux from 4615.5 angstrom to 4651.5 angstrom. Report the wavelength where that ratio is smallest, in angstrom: 4648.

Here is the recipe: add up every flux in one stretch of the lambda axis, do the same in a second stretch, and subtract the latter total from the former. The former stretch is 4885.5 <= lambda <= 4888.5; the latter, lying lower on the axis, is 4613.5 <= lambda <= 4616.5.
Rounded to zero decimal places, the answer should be 6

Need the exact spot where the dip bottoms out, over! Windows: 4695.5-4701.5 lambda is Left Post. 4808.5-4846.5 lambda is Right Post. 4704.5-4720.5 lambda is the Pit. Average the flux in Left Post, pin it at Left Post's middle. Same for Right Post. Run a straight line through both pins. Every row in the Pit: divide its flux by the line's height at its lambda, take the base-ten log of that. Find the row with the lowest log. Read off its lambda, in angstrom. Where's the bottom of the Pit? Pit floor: 4705 angstrom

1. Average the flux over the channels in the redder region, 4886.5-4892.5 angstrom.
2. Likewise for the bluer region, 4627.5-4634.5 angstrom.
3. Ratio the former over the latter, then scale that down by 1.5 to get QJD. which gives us 0.56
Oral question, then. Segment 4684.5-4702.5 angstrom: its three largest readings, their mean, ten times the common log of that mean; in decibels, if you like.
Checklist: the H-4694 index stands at 13.8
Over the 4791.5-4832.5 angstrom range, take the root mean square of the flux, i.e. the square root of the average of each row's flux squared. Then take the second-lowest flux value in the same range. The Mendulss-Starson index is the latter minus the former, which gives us -4.9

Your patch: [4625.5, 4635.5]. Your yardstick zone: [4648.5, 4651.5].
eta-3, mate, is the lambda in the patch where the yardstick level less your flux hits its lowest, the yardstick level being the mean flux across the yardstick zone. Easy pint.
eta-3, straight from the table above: 4633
